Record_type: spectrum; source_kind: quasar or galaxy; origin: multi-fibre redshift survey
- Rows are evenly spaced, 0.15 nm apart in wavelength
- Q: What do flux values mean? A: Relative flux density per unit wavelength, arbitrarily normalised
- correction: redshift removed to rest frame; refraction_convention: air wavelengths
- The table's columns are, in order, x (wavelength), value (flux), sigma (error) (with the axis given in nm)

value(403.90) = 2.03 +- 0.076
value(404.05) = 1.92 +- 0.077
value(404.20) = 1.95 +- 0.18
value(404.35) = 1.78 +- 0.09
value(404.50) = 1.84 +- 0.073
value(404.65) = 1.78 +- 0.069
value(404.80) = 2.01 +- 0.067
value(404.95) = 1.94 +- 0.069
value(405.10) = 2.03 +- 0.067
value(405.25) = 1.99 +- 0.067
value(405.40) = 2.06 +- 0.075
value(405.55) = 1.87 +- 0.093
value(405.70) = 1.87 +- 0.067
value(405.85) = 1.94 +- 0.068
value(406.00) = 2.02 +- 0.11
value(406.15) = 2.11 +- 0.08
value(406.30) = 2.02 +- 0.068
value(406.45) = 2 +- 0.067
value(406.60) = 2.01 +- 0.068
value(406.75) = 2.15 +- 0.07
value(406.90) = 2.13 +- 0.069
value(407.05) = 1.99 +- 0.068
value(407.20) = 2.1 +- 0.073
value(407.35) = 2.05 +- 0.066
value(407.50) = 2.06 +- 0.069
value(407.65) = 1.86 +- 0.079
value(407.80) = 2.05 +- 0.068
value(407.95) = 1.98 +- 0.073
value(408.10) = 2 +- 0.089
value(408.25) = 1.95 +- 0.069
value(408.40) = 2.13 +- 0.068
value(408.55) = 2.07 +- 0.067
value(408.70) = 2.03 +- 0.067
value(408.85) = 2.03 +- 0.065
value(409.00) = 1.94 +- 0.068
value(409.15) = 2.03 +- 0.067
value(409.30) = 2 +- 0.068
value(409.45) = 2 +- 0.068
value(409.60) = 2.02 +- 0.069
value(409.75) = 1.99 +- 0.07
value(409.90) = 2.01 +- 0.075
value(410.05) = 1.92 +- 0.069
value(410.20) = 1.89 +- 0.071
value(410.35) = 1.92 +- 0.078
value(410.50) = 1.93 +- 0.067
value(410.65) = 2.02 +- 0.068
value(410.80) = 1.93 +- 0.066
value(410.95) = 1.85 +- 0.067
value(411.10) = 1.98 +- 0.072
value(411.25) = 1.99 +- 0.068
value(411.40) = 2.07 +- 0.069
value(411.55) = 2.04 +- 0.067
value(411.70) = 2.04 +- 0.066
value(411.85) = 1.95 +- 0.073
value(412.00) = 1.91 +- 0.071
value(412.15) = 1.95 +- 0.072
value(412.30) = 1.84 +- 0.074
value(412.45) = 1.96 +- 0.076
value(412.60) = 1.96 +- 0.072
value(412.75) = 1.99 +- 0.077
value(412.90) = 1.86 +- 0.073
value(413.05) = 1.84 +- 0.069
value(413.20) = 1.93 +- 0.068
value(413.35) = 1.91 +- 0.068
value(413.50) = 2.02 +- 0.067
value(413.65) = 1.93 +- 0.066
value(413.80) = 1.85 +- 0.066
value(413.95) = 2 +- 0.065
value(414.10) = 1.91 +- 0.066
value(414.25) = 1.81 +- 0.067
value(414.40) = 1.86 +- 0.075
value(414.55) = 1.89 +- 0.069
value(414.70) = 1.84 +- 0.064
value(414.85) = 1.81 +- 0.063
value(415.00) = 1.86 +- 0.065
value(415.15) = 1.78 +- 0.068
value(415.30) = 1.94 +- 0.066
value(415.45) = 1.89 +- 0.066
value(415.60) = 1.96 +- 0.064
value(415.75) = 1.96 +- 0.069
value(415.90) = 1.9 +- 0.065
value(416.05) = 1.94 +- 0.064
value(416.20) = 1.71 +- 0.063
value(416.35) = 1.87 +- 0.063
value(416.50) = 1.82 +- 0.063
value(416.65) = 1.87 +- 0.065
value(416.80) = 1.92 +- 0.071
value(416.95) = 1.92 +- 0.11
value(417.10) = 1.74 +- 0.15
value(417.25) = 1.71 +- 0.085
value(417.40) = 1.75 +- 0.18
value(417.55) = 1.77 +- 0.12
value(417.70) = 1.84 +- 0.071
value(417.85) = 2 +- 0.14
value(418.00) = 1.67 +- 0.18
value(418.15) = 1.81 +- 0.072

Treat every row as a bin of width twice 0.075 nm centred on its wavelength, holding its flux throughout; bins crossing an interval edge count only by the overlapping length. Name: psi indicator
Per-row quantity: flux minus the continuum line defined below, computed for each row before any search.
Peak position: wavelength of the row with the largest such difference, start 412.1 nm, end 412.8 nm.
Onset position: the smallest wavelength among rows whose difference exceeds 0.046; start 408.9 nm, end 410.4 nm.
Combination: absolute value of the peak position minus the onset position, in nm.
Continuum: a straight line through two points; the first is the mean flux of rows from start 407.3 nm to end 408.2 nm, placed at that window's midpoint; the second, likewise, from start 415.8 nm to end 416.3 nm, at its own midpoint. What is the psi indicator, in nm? 3.60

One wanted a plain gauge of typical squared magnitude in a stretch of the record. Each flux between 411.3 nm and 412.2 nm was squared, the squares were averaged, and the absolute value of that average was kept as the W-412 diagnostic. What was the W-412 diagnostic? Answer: 3.98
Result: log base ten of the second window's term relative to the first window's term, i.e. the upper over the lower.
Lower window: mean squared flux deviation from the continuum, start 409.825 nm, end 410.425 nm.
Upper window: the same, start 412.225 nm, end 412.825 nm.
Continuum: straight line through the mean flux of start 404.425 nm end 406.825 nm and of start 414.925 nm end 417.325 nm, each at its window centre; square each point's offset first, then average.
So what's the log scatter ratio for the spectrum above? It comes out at 0.4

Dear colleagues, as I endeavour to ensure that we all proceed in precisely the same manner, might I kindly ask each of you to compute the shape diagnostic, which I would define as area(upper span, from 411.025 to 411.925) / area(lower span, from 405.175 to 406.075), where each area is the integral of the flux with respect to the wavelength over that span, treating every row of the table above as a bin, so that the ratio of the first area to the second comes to 1.03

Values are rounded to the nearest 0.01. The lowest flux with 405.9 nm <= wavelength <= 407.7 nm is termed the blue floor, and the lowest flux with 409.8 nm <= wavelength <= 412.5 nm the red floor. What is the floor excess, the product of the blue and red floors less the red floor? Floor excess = 1.58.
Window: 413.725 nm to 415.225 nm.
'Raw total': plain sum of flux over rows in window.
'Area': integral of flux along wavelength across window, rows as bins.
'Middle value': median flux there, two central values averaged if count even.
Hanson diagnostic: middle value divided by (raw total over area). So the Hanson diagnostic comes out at 0.278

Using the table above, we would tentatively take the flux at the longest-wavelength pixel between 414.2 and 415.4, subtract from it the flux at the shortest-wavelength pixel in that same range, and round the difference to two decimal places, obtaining 0.13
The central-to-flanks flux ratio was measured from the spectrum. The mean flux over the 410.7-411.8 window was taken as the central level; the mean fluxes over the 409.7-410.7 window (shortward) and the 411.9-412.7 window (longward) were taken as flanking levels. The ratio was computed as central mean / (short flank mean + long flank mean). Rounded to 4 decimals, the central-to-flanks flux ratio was 0.5120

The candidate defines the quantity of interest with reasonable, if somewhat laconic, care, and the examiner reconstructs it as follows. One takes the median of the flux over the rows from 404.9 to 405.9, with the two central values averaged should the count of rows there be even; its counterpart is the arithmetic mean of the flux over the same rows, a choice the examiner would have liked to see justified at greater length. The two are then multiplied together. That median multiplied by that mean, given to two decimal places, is 3.80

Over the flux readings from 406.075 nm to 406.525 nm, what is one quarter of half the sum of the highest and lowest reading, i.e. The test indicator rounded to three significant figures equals 0.514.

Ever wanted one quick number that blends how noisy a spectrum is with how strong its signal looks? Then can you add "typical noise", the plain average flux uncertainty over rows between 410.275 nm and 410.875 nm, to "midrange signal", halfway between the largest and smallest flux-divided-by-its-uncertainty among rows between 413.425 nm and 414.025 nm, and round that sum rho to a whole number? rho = 29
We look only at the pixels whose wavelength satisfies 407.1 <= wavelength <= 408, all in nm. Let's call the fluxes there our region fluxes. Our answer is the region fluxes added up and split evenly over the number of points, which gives 2.017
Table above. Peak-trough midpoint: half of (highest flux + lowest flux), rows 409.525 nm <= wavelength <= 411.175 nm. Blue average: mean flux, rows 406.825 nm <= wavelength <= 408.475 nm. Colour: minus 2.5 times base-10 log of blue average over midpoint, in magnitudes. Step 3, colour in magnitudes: -0.05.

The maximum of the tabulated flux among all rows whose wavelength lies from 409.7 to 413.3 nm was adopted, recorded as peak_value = 2.07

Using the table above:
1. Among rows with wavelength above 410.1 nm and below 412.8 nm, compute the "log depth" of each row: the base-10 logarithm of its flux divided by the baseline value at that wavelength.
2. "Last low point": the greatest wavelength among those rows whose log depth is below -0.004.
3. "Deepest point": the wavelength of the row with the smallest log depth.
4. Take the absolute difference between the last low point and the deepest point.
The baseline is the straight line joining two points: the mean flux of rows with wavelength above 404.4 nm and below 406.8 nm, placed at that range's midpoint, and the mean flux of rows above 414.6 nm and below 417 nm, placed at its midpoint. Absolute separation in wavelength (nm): 1.35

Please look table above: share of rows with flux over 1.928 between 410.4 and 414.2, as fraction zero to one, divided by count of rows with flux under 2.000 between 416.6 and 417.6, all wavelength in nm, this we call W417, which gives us 0.10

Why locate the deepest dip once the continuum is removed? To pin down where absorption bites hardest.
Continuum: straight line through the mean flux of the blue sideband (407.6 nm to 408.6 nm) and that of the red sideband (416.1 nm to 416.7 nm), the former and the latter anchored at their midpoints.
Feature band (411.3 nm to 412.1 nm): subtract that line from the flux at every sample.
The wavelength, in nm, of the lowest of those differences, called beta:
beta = 412.00 nm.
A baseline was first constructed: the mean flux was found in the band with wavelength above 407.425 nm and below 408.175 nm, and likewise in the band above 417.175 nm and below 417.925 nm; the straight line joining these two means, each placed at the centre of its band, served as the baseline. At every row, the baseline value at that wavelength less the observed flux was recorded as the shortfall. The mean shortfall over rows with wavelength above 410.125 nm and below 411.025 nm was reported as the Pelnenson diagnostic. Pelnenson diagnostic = 0.017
